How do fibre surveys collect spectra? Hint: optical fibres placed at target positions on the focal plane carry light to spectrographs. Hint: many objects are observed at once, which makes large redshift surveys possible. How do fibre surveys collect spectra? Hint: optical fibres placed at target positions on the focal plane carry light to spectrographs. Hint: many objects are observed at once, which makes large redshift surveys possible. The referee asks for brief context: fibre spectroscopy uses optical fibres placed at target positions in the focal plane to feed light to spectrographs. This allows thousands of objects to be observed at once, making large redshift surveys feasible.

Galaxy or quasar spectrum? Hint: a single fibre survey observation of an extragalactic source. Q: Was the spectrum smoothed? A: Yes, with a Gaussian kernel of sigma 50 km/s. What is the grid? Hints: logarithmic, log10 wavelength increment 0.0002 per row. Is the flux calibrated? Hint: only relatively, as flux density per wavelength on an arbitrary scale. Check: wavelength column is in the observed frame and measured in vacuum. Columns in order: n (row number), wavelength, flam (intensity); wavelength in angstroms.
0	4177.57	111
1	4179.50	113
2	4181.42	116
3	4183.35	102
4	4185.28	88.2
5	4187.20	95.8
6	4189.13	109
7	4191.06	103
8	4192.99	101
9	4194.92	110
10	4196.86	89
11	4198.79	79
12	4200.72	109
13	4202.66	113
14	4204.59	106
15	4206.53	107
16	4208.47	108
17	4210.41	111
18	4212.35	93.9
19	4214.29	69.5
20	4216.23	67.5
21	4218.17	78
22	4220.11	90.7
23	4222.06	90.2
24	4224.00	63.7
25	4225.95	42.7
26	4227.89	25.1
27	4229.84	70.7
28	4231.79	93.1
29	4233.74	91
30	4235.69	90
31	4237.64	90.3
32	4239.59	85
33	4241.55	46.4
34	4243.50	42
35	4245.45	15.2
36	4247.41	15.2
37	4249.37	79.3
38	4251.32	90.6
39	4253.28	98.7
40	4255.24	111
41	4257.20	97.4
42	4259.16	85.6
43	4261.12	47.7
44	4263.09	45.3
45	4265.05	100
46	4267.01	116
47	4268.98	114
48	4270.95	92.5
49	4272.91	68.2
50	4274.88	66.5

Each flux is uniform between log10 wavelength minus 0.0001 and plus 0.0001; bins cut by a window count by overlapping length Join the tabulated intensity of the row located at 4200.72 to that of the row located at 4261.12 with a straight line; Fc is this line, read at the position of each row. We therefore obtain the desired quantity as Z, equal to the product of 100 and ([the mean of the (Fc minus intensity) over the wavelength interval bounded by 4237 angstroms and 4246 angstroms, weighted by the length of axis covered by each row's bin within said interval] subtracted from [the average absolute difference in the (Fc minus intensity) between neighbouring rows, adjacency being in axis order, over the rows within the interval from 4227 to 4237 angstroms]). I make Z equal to 706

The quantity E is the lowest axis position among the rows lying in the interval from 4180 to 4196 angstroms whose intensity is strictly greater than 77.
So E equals 4181.42 angstroms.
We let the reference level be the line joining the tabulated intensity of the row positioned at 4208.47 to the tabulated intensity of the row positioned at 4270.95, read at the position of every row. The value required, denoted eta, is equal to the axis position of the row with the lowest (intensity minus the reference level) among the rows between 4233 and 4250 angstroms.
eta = 4245.45 angstroms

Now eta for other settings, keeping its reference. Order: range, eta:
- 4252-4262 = 4261.12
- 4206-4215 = 4214.29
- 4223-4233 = 4227.89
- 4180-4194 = 4185.28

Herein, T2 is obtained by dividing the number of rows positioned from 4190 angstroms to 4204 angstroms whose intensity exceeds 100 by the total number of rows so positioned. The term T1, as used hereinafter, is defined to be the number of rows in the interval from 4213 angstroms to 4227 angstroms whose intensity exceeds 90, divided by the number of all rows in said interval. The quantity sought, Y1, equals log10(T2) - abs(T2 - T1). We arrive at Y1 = -0.6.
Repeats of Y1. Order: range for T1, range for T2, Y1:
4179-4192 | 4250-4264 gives -1.6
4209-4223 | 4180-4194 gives -0.3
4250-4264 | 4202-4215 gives -0.3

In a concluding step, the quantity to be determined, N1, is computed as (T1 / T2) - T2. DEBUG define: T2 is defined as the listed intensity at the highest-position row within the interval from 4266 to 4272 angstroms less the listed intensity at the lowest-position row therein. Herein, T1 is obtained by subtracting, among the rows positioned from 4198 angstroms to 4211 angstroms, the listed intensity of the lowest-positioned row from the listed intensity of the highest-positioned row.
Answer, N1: 22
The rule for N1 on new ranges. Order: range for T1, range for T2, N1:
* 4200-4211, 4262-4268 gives -71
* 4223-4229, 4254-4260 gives 27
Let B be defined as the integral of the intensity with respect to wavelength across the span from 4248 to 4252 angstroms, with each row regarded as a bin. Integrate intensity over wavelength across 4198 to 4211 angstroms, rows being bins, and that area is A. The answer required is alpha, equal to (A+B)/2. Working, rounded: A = 1363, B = 311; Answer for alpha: 837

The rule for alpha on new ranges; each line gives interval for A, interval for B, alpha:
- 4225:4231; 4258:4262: 280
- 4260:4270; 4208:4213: 684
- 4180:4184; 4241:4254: 576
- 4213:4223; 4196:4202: 679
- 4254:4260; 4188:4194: 607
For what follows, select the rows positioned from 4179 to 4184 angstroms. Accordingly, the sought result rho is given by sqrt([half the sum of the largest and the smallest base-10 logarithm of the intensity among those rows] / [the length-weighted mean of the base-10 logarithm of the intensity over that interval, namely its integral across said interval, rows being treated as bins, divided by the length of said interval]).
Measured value 1.00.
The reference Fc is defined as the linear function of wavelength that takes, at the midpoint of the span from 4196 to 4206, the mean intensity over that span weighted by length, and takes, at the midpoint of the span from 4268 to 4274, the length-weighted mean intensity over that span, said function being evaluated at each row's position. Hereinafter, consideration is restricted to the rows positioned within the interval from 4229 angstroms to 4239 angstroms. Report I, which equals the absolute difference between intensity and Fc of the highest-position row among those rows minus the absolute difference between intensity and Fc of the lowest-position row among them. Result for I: -21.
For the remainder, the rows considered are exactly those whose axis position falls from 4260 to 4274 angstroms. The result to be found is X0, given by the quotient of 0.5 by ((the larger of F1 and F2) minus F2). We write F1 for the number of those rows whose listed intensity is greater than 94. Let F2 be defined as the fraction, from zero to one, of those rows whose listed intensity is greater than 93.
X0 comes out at 0.194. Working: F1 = 3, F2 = 0.43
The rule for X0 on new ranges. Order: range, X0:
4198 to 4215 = 0.096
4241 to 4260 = 0.185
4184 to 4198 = 0.117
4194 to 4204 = 0.208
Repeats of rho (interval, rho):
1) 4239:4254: 0.98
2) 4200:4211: 1.00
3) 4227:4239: 0.95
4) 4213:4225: 1.00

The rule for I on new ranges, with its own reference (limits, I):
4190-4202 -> 7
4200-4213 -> -5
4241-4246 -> 31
